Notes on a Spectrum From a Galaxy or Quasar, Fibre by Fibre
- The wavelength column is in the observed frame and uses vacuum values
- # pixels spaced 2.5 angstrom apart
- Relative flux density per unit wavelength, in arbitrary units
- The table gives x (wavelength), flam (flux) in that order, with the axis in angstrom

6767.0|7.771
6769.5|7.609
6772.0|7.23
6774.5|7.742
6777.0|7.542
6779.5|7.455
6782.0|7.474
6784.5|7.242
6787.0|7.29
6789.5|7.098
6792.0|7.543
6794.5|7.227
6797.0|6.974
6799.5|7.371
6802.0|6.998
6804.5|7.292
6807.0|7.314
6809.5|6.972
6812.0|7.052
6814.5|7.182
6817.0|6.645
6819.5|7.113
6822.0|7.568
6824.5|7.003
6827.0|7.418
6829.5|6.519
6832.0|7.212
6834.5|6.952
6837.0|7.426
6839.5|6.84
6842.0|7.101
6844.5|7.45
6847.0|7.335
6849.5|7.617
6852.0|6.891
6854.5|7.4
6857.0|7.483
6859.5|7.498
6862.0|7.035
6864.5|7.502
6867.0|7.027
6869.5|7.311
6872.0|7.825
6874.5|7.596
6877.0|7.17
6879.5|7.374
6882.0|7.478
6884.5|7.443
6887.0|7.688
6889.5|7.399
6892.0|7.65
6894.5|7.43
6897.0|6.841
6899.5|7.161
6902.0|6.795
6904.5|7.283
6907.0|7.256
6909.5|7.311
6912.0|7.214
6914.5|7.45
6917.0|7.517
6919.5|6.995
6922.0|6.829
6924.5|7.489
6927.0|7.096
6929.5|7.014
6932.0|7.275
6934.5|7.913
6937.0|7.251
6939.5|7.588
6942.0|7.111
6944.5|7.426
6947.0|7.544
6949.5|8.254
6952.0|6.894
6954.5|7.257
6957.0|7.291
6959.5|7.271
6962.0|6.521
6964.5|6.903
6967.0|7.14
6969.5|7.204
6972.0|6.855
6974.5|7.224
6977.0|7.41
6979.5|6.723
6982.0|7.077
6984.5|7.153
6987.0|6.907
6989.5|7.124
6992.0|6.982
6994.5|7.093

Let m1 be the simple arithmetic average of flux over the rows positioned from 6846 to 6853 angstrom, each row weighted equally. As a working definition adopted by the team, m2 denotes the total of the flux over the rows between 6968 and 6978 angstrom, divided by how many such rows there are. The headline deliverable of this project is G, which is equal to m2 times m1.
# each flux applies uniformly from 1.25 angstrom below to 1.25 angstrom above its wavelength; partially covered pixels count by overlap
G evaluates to 52.2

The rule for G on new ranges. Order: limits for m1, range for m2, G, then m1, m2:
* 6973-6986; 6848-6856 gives 52.0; 7.12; 7.30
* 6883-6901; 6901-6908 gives 52.4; 7.37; 7.11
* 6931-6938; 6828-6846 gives 52.9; 7.48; 7.07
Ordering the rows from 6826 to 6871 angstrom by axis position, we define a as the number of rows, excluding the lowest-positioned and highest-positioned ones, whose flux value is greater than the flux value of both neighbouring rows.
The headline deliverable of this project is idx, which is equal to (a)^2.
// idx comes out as 36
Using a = 6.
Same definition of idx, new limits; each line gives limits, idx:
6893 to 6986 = 121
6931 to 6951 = 4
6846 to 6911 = 81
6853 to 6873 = 4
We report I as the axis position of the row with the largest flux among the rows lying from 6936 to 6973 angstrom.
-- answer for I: 6949.5 angstrom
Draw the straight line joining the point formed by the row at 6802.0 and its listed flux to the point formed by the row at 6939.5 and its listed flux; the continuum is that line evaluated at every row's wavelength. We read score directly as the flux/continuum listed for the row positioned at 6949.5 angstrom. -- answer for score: 1.08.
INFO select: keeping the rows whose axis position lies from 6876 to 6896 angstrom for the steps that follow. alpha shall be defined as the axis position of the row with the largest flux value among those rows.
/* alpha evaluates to 6887.0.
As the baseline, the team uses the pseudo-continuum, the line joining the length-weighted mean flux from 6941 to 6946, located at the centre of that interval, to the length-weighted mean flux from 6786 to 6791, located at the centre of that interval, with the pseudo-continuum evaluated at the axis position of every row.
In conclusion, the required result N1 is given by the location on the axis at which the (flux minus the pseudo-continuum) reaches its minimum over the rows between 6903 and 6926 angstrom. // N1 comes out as 6922.0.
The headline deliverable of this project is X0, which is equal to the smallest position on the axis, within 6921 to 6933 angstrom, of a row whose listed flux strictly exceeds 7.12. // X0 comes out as 6924.5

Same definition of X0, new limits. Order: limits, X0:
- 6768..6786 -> 6769.5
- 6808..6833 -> 6814.5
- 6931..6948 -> 6932.0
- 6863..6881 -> 6864.5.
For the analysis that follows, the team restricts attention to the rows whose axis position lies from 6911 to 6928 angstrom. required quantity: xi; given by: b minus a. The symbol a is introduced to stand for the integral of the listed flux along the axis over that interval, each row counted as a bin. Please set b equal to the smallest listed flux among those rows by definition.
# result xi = -116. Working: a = 123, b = 6.829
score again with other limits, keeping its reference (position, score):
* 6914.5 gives 1.00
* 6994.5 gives 0.91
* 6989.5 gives 0.91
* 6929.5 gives 0.93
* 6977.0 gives 0.96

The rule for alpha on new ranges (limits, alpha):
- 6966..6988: 6977.0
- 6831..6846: 6844.5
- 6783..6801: 6792.0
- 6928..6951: 6949.5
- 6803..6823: 6822.0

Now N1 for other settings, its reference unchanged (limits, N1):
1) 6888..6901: 6897.0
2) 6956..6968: 6962.0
